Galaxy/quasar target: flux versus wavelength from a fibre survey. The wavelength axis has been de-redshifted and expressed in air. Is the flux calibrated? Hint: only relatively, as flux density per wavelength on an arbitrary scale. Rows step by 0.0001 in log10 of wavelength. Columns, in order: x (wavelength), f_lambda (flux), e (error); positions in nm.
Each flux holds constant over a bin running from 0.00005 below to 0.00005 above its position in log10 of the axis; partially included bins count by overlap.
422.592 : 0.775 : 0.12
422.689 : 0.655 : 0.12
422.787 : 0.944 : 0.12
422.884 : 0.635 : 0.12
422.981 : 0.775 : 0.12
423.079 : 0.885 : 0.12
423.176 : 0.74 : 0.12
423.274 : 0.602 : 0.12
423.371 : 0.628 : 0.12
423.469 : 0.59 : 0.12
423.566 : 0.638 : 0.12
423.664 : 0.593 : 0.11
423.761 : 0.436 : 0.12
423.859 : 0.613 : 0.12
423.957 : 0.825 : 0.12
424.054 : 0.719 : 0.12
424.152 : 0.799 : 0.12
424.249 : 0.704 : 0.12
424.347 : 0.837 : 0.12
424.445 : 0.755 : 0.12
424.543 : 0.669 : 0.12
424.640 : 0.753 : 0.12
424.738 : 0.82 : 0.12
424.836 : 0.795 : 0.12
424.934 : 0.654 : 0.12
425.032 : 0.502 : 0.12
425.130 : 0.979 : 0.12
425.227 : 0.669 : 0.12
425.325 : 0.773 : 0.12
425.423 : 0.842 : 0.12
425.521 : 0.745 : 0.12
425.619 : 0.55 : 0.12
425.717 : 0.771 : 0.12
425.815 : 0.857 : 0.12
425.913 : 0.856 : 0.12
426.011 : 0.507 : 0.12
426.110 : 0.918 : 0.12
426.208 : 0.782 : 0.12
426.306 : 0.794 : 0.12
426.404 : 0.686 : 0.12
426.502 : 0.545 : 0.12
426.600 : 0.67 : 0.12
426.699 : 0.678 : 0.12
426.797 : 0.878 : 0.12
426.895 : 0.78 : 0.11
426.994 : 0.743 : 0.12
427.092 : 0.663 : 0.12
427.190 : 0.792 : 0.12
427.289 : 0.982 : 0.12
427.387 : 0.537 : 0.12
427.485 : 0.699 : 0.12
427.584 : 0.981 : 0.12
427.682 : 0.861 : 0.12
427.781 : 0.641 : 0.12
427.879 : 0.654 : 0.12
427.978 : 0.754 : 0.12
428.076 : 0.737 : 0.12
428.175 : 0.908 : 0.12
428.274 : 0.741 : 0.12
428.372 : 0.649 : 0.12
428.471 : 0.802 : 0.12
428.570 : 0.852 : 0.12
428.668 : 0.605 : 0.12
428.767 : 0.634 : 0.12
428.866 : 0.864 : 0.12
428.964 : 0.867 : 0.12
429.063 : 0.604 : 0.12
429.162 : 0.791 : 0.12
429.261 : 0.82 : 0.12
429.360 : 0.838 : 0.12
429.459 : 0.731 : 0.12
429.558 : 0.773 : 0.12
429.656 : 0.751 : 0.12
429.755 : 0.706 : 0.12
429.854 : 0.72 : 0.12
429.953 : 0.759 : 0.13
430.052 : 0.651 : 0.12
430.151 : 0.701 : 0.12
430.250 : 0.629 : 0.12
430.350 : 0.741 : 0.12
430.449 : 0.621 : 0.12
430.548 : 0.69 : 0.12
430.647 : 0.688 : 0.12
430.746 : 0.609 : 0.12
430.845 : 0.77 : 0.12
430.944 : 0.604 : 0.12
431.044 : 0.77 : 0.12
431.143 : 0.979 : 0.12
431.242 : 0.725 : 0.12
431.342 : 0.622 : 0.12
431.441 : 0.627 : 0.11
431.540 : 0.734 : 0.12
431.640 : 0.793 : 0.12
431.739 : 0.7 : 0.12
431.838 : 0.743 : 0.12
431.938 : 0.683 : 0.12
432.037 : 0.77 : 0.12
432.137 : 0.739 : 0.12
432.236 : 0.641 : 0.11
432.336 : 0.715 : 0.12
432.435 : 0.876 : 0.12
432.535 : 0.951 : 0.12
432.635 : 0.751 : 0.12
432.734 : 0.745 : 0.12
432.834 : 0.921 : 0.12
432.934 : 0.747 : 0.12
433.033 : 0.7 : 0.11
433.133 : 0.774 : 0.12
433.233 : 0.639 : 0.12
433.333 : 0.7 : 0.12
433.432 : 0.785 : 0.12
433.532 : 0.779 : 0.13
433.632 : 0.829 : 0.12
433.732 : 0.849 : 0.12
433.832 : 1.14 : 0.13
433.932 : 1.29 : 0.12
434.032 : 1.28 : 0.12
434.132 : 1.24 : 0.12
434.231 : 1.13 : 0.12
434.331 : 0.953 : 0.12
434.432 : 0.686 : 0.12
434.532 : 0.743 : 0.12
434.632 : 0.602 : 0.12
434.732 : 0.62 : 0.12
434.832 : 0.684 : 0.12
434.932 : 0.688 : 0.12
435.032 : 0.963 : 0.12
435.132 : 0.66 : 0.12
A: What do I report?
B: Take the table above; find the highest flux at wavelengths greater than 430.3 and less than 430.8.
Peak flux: 0.741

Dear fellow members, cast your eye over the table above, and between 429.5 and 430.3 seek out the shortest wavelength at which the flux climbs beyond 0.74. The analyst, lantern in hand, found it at 429.558 nm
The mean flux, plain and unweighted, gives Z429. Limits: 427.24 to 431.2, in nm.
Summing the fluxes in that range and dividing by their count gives 0.74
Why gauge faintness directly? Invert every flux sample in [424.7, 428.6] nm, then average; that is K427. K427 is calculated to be 1.37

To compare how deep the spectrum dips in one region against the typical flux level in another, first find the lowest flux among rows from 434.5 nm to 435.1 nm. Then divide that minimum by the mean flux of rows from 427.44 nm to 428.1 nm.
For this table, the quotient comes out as 0.79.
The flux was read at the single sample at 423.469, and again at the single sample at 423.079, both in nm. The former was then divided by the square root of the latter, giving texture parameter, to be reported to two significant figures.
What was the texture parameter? 0.63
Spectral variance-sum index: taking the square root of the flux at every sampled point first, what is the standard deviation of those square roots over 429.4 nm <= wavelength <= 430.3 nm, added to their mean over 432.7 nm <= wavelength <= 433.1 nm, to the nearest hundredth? 0.91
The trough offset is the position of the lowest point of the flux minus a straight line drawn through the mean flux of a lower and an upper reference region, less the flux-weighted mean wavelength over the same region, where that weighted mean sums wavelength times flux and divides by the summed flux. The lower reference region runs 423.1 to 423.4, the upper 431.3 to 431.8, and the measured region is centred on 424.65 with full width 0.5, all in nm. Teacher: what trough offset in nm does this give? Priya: -0.10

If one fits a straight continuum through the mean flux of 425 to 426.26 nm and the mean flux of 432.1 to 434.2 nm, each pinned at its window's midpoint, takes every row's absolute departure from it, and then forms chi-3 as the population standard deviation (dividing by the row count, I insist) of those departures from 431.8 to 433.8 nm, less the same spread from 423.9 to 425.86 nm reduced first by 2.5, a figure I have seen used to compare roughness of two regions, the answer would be 2.48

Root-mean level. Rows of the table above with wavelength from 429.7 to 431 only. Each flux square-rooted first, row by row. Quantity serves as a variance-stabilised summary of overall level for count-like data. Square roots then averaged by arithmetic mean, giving 0.826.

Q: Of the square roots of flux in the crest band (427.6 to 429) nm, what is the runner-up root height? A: 0.93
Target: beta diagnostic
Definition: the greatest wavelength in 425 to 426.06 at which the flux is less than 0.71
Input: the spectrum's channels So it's 426.011 nm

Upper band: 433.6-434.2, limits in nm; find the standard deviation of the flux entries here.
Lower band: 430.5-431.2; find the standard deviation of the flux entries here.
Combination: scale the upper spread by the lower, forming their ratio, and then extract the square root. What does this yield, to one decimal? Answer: 1.3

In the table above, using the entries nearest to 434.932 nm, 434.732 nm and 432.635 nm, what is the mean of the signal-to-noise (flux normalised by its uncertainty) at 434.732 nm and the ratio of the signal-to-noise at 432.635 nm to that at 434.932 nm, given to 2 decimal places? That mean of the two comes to 3.13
